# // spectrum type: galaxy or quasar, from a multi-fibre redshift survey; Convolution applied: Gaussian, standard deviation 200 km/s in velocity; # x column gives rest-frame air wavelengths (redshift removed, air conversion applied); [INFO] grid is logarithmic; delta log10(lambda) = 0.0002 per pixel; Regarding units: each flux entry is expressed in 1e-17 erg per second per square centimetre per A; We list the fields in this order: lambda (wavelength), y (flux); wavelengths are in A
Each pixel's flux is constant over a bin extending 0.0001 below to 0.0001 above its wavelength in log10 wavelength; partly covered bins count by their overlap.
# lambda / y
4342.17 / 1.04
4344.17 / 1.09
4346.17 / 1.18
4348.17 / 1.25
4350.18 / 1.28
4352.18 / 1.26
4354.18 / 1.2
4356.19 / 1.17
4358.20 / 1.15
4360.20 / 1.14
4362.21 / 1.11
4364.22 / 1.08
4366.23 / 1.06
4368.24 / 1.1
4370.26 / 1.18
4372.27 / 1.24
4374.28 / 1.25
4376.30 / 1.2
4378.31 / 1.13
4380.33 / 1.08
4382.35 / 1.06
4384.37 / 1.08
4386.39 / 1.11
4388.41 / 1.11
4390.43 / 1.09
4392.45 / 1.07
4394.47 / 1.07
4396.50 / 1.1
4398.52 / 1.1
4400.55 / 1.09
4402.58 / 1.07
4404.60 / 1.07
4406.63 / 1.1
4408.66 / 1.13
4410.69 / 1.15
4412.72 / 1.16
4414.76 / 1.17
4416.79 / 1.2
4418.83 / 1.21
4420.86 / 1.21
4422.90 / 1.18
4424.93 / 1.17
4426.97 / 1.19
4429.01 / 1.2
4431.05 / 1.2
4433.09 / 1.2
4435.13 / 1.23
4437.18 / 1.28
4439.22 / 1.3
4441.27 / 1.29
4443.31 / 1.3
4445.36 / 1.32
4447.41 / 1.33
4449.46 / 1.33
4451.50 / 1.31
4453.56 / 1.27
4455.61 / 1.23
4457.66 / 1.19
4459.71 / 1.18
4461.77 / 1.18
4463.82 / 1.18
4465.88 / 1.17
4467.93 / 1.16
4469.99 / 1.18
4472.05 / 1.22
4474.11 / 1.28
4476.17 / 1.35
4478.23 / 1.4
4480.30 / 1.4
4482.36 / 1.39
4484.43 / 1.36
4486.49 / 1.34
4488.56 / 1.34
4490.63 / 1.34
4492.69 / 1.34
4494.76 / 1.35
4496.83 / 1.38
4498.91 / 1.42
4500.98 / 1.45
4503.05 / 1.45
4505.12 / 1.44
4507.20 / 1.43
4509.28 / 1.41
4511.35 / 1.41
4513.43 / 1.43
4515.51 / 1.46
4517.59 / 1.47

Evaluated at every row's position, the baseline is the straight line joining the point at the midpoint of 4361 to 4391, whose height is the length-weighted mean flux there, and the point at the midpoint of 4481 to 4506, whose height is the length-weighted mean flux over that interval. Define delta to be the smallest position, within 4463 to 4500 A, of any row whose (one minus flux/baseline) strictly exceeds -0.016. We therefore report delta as 4463.82 A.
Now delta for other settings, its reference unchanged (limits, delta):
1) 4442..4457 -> 4451.50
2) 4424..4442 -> 4424.93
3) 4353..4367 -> 4362.21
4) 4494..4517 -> 4494.76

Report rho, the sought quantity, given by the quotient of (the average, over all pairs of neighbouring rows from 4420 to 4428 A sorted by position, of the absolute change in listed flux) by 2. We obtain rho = 0.010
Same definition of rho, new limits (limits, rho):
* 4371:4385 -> 0.018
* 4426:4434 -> 0.002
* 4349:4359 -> 0.016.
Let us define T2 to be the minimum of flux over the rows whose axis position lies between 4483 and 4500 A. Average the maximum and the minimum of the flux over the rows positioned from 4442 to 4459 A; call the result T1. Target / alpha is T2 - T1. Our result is 0.08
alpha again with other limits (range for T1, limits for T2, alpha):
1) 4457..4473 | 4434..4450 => 0.04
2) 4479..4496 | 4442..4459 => -0.18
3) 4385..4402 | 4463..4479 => 0.07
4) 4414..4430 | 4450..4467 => -0.02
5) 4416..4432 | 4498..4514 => 0.22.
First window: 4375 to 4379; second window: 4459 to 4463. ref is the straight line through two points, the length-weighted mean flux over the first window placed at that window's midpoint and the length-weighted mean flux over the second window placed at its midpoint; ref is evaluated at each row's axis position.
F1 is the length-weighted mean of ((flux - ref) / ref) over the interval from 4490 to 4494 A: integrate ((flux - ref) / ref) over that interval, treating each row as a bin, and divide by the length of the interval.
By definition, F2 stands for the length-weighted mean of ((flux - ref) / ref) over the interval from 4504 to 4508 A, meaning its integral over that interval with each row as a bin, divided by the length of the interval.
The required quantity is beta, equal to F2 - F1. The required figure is 0.08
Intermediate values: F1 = 0.13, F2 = 0.21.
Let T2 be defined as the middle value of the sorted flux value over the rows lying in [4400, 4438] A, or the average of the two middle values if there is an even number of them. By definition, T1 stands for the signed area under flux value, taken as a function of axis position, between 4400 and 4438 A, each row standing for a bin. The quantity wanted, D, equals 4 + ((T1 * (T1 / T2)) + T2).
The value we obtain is 1679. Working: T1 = 44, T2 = 1.18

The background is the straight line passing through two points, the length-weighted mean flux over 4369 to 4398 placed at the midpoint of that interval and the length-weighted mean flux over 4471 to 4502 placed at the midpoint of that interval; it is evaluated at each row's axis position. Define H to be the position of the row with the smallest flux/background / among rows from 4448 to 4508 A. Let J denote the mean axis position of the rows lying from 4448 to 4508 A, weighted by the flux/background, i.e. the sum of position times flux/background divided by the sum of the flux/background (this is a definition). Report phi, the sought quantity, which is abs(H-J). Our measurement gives 10.8 A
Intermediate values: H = 4467.93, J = 4478.7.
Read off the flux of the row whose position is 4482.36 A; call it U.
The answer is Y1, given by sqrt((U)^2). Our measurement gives 1.39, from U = 1.39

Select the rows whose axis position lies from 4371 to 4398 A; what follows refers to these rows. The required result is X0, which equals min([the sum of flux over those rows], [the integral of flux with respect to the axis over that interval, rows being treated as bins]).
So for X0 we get 15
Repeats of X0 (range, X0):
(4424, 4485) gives 38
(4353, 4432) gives 44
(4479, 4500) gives 14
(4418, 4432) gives 8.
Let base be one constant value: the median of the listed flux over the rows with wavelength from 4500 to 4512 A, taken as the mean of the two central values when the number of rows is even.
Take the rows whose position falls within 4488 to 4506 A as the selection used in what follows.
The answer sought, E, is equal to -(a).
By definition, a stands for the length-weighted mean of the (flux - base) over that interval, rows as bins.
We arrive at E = 0.04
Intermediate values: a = -0.04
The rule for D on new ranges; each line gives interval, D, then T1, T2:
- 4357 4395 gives 1644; 43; 1.11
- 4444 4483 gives 1924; 49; 1.27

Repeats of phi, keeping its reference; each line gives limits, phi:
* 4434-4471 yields 16.0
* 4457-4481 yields 1.4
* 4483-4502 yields 0.1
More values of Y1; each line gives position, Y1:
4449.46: 1.33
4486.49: 1.34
